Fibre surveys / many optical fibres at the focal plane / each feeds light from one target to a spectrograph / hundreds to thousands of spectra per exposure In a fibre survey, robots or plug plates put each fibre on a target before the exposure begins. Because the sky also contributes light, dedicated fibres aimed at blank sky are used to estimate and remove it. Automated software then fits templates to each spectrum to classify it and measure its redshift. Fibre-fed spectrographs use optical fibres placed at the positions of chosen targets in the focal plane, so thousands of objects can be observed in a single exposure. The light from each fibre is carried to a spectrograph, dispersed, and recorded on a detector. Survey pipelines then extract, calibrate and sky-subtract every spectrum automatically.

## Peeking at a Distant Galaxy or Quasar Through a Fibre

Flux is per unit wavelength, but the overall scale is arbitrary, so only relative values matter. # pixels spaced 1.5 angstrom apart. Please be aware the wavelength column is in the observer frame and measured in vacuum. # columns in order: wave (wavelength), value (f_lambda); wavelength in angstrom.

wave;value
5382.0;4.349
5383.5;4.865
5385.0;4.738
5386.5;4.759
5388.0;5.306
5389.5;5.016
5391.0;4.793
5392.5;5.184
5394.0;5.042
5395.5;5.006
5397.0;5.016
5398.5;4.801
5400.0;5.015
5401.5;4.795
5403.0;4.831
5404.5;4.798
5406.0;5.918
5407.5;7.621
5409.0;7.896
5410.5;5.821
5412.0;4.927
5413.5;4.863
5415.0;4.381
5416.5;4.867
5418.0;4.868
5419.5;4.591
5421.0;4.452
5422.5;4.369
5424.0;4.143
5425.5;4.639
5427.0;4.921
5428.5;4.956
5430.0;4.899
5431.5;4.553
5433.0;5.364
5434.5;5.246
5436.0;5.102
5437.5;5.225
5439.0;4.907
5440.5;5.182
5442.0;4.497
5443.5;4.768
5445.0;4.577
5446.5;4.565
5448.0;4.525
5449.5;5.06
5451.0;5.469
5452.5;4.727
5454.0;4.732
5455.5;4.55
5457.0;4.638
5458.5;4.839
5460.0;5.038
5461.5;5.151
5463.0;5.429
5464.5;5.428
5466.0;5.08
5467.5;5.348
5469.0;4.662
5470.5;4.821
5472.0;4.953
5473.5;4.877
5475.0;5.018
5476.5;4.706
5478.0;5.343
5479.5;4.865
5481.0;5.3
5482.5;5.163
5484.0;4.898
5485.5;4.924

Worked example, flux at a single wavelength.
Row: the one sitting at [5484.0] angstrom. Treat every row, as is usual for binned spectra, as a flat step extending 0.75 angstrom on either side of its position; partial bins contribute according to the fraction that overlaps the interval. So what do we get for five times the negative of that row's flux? -24.5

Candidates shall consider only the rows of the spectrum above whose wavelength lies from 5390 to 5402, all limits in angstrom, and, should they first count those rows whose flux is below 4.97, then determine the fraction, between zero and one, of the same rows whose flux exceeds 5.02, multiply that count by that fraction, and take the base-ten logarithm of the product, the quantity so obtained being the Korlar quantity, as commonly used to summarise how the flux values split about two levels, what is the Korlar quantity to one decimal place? -0.1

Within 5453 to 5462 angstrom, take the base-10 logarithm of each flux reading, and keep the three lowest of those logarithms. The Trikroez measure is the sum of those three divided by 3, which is 0.666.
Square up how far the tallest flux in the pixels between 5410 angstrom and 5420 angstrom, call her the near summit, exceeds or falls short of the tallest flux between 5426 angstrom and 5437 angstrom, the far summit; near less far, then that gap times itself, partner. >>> 0.21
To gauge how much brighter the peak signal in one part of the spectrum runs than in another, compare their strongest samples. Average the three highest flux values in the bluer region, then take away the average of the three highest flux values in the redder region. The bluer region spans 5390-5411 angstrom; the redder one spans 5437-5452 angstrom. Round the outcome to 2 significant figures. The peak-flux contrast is 1.9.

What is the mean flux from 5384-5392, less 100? -95.1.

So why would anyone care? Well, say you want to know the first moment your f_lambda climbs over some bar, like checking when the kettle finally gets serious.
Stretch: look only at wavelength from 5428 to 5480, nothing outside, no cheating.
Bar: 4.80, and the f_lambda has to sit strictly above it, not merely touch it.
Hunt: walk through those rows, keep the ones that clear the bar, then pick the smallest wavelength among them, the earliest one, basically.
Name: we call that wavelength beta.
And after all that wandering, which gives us 5428.5 angstrom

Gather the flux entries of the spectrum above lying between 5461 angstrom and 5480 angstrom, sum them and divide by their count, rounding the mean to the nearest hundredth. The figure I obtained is 5.05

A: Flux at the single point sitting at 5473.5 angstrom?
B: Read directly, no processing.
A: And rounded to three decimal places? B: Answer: 4.877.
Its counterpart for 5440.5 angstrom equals 5.182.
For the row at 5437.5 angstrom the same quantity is 5.225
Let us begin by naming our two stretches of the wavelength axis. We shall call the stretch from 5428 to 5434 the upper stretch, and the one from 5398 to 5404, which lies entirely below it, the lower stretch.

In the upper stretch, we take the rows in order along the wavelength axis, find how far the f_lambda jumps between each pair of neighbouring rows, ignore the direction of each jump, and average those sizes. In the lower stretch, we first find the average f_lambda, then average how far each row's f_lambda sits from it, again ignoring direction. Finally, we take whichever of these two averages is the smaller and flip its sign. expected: -0.08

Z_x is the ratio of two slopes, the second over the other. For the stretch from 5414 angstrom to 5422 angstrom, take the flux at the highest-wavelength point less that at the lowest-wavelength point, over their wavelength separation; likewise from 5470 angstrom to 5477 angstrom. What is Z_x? -1.6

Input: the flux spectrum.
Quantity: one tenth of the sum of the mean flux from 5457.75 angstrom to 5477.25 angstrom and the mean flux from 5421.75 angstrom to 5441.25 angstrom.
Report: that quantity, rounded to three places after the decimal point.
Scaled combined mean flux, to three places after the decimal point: 0.991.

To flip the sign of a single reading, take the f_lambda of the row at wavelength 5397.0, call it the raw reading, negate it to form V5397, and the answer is -5.02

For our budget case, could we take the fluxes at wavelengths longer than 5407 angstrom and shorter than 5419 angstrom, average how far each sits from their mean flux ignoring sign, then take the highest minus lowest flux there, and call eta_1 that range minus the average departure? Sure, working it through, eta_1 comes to 2.42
